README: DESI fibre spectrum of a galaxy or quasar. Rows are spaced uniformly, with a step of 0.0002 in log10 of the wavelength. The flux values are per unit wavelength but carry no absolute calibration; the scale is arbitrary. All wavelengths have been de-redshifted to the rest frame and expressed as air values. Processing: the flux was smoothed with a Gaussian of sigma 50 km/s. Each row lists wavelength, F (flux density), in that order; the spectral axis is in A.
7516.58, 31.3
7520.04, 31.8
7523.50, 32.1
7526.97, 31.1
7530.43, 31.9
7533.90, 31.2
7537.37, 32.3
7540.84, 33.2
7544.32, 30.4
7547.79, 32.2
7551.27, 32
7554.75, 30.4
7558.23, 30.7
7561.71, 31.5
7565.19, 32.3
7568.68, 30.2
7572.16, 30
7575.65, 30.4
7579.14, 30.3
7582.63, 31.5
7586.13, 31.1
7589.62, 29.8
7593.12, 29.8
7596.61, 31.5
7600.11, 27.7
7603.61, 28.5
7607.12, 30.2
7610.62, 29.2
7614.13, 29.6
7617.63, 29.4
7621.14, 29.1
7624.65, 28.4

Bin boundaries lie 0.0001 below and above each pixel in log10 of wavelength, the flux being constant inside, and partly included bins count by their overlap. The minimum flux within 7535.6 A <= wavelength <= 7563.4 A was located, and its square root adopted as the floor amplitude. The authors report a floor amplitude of 5.51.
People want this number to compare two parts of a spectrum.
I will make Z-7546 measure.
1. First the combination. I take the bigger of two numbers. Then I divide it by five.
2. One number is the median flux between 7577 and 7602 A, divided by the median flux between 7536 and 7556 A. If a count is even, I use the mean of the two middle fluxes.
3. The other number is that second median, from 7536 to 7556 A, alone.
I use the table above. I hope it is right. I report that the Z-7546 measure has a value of 6.42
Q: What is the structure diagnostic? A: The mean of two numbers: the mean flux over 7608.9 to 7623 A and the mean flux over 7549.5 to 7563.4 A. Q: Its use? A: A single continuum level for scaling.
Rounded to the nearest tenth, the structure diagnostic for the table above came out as 30.2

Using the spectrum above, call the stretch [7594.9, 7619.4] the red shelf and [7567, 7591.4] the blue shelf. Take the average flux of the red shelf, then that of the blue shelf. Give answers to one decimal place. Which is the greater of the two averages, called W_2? 30.5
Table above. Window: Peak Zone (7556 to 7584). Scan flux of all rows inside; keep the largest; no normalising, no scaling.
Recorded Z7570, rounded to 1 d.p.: 32.3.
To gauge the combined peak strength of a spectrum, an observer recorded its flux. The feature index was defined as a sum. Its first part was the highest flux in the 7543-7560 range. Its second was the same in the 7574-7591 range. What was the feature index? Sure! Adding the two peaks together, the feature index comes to 63.7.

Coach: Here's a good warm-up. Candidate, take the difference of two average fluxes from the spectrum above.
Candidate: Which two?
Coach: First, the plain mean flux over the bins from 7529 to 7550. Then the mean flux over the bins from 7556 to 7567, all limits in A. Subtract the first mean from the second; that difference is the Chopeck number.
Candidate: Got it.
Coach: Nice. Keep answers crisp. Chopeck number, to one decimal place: -0.4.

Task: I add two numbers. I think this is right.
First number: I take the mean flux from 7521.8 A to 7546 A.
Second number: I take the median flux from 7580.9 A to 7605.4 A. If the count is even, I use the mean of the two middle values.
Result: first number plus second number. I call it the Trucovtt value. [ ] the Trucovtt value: 61.5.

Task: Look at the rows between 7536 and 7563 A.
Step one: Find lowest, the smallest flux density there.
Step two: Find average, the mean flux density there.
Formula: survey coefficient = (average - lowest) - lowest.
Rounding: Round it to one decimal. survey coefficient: -29.2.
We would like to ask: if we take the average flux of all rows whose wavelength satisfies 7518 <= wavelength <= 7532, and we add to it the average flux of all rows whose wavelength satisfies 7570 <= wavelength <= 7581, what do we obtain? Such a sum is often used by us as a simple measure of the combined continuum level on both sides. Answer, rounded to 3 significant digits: 62.0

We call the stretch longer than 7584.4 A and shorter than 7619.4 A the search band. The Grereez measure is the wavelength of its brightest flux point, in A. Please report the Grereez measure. 7596.61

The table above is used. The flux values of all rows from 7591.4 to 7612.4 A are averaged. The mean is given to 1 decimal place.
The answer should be 29.5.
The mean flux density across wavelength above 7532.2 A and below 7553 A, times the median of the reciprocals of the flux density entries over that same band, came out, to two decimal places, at 0.99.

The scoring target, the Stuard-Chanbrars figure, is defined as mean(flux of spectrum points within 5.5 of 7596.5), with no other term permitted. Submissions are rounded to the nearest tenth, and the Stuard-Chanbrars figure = 29.7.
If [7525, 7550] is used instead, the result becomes 31.8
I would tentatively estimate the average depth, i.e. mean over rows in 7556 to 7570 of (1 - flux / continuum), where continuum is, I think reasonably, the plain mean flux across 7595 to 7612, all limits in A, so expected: -0.060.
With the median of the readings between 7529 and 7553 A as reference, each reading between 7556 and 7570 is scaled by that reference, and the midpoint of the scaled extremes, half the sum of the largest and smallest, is 0.98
